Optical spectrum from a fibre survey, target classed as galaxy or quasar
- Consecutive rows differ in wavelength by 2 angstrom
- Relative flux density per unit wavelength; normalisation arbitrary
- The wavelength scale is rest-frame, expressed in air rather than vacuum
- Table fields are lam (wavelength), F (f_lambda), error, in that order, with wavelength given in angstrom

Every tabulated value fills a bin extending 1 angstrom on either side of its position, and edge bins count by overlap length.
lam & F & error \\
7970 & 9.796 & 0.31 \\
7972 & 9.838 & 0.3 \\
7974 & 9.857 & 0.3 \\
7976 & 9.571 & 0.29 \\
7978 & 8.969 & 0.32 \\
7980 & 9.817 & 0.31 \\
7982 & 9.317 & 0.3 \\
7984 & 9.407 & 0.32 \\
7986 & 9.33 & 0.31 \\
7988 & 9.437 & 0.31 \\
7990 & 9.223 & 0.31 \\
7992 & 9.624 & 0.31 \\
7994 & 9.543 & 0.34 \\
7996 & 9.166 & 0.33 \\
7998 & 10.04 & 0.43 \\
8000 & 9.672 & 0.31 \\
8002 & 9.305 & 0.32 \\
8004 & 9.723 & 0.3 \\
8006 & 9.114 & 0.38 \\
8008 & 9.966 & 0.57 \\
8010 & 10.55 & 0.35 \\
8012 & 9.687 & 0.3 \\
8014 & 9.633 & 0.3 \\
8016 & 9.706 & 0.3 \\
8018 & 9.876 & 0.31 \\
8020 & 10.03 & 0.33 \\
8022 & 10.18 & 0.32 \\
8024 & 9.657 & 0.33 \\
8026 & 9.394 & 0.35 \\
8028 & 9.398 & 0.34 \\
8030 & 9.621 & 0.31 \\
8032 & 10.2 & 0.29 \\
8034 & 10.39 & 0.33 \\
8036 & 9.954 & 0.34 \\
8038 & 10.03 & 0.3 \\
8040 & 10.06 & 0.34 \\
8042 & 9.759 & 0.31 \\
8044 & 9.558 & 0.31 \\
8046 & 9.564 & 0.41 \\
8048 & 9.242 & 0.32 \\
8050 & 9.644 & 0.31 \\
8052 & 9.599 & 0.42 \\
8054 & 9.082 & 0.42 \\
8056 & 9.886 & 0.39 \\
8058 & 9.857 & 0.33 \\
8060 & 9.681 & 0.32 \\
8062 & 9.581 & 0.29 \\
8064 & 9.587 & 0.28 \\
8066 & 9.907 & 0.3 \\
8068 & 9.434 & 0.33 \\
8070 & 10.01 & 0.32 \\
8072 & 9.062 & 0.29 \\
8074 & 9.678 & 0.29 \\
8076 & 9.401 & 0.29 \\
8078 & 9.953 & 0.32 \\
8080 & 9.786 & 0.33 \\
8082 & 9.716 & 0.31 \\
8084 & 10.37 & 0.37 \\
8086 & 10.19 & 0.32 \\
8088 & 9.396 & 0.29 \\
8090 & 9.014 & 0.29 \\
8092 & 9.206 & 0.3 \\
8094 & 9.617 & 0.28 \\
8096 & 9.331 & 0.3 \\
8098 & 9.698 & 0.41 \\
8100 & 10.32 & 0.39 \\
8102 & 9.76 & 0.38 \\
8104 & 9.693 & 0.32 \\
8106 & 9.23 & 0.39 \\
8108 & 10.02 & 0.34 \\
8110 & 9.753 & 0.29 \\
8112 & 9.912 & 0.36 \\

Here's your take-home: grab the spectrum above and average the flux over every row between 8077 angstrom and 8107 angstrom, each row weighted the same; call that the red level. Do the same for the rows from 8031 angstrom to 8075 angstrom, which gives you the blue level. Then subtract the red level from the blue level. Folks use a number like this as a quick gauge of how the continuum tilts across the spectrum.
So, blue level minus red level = 0.0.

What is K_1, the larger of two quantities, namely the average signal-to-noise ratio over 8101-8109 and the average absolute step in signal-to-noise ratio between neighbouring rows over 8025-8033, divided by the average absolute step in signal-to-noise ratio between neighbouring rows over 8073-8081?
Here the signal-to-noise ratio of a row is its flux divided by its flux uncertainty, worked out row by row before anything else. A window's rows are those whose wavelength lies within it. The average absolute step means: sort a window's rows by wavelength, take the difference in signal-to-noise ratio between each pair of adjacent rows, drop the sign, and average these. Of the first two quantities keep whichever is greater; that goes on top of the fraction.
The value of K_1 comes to 22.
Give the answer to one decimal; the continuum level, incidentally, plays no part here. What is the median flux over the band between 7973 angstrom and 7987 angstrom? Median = 9.4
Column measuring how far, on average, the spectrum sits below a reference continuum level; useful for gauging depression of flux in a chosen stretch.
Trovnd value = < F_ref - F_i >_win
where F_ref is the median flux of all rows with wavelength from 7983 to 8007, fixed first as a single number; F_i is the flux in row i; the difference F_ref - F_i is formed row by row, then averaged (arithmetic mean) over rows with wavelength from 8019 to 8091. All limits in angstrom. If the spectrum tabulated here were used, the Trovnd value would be -0.30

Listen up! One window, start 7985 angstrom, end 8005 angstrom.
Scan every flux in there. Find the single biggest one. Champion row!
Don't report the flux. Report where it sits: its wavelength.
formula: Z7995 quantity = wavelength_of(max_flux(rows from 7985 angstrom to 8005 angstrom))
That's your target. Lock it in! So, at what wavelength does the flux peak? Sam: 7998 angstrom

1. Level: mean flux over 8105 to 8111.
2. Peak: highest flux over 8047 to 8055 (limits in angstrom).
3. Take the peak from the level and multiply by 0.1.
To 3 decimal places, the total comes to 0.002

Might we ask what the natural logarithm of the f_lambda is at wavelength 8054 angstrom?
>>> 2.21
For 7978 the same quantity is 2.19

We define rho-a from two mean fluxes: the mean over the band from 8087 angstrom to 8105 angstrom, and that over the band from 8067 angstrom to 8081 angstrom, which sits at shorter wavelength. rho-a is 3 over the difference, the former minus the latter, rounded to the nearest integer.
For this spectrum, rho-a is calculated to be -51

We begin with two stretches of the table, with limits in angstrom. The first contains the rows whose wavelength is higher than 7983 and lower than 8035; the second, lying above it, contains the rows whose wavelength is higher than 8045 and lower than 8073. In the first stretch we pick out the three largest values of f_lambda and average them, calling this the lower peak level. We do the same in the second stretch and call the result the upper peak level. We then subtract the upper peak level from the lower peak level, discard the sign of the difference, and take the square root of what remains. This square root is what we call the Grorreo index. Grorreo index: 0.67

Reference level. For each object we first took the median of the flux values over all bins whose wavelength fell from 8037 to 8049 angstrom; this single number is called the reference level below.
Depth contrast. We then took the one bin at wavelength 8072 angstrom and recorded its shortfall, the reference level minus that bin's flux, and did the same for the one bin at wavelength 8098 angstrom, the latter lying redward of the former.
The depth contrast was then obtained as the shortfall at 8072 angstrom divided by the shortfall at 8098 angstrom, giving -16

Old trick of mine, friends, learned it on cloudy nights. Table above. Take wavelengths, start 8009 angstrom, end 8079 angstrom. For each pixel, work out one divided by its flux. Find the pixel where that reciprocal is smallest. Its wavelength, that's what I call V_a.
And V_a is 8010 angstrom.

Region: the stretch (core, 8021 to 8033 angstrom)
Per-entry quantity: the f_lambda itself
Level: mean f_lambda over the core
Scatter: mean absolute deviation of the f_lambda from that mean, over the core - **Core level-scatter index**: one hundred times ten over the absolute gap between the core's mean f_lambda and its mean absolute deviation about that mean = 106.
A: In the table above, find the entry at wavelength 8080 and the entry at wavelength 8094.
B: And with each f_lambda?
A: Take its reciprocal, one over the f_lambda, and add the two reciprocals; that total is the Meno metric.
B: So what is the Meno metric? 0.206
